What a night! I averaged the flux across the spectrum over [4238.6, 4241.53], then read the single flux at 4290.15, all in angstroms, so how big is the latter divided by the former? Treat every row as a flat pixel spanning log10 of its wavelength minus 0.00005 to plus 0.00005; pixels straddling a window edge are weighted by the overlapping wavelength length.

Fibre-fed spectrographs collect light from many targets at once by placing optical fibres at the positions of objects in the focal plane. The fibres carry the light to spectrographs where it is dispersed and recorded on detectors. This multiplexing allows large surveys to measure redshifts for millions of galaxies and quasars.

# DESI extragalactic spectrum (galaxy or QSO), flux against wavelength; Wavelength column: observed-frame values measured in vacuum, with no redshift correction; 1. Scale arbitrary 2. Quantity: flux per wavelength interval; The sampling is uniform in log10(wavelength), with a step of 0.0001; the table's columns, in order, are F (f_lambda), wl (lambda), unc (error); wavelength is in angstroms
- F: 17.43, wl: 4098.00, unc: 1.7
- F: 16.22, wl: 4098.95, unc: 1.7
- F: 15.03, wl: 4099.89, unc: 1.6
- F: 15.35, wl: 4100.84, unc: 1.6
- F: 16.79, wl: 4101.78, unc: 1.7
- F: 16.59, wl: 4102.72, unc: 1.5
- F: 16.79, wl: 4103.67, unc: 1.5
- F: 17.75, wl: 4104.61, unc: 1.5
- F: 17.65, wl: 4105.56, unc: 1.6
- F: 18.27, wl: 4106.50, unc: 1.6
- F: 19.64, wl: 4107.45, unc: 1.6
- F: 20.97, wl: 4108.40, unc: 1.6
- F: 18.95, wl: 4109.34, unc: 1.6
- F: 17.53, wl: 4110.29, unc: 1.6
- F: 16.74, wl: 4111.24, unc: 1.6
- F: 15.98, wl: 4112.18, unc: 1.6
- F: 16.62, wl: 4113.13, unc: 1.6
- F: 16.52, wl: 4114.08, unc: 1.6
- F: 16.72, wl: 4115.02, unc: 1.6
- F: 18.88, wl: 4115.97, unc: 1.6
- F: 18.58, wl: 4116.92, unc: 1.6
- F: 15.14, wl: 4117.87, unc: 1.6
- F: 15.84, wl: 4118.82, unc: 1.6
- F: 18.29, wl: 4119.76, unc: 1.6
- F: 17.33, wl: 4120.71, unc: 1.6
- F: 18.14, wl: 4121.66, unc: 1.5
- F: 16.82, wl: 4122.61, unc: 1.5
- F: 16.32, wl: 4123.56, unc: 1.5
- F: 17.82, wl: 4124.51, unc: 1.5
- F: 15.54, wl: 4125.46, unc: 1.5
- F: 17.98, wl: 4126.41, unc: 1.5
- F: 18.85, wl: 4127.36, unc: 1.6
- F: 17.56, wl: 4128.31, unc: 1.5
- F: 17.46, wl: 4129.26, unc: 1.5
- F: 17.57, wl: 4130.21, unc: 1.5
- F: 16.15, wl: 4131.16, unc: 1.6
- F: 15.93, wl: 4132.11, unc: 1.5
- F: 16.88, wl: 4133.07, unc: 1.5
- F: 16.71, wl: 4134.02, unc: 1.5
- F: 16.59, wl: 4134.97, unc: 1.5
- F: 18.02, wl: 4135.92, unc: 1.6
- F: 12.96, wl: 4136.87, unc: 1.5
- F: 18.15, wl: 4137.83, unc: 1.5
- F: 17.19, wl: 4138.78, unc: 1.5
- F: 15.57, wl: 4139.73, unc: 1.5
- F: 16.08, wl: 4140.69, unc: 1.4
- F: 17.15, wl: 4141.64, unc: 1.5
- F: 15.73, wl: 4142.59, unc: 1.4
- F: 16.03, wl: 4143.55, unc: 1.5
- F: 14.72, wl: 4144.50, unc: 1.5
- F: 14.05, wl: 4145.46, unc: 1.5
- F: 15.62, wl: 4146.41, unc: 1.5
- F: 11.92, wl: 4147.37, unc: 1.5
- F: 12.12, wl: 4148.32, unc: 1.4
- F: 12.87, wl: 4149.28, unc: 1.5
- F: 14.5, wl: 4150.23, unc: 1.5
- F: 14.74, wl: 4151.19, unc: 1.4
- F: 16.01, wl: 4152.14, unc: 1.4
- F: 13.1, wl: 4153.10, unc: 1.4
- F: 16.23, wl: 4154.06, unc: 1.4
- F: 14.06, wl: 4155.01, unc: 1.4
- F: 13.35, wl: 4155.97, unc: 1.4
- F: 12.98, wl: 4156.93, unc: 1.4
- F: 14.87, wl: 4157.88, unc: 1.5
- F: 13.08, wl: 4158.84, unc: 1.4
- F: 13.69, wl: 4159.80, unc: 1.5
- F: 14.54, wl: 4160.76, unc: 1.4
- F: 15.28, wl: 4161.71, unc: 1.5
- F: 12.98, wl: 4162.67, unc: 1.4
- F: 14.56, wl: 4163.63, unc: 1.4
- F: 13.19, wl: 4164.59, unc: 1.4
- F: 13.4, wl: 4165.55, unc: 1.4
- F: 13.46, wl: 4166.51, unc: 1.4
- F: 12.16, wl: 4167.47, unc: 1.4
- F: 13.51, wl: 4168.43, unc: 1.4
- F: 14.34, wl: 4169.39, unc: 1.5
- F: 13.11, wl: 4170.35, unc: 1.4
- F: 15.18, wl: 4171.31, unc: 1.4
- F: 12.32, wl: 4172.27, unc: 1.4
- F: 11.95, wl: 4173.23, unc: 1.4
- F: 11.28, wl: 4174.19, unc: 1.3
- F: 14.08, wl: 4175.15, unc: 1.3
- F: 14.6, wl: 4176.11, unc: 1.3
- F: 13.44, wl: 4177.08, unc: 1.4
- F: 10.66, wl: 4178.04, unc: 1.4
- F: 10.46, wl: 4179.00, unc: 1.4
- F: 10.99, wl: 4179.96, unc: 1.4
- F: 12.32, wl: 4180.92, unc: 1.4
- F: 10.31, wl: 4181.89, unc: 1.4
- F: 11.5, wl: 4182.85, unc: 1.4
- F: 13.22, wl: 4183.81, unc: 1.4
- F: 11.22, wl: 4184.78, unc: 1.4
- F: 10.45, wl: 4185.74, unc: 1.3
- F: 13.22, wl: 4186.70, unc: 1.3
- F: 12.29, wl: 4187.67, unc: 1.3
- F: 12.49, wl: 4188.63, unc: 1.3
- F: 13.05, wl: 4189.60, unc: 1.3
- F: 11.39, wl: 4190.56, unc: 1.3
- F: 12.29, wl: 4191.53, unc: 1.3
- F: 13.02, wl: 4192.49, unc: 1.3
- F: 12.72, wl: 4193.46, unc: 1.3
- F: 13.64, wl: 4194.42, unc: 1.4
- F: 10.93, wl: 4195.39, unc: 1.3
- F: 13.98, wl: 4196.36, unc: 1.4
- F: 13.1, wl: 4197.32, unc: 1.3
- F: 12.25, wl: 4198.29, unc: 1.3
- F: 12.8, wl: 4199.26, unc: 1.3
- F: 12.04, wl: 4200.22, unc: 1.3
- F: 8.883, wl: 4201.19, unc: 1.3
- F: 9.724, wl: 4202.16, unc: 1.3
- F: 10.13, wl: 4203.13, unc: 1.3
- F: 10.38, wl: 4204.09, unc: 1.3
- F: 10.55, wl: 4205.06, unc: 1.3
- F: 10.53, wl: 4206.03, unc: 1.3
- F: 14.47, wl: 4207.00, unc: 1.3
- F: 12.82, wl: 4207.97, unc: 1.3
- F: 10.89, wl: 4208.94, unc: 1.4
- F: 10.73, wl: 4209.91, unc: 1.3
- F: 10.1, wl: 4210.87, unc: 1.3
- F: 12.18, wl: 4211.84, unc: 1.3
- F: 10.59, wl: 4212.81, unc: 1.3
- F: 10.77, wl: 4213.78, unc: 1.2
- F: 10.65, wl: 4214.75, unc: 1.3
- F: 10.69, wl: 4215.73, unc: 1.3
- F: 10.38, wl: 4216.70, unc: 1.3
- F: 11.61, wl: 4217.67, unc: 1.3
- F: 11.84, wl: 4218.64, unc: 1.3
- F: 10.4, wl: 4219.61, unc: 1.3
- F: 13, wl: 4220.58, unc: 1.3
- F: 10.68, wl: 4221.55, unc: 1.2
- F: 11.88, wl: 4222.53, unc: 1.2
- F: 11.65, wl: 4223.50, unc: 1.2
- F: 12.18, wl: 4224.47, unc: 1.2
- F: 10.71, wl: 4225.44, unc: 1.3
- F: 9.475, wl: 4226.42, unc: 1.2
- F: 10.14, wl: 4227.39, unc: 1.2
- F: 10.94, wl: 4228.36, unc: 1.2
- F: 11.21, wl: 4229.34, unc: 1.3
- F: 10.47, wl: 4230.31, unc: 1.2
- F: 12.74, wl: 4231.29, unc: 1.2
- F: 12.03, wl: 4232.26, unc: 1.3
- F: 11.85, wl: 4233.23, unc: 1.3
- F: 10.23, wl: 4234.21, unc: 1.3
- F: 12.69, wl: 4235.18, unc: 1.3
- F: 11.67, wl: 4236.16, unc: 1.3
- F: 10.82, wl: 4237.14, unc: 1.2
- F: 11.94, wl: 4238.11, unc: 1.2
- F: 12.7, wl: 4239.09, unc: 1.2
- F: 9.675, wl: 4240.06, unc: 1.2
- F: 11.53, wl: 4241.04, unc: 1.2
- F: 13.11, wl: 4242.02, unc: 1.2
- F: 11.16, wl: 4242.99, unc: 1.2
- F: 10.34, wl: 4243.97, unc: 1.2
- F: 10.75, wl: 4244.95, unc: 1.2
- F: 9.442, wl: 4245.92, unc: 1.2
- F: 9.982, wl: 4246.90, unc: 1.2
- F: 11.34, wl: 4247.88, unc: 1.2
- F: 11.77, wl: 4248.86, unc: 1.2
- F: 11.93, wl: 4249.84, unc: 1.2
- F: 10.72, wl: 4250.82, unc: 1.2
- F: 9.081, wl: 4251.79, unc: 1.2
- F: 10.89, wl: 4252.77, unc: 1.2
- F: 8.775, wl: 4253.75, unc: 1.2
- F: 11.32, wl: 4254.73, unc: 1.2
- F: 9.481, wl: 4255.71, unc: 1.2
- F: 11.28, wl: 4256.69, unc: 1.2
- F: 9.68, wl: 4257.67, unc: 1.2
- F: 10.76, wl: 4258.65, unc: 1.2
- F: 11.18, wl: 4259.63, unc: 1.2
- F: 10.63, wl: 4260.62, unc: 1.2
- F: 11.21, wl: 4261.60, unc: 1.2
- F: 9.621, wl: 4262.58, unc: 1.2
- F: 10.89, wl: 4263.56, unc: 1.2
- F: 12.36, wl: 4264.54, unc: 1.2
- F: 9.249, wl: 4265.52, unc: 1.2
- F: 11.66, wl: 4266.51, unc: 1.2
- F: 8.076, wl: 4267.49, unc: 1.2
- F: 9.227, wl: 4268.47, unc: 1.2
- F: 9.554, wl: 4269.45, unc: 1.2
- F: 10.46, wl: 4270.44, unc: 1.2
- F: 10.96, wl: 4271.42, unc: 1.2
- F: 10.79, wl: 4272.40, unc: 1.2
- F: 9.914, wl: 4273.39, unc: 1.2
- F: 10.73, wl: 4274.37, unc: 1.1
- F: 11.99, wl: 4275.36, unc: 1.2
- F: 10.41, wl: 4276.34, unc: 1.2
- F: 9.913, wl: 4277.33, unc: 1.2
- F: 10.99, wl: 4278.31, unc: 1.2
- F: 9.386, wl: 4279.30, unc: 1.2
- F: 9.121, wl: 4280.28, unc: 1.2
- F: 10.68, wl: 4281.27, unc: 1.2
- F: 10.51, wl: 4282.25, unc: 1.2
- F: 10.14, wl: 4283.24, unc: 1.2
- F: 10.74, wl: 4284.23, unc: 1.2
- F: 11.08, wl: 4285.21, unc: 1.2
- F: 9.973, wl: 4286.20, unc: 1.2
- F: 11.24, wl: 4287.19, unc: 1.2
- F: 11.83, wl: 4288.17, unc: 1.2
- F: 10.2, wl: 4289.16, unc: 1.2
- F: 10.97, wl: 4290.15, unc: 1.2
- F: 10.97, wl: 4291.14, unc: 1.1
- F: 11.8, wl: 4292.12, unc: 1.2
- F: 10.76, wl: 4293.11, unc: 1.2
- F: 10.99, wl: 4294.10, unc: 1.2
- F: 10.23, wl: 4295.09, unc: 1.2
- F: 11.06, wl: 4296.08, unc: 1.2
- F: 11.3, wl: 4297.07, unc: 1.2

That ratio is 0.97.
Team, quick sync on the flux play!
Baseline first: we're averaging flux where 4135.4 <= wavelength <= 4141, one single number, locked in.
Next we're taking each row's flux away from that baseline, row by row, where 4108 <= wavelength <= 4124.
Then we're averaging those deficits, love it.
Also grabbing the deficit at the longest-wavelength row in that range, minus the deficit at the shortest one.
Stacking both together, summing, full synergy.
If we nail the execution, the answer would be 3.6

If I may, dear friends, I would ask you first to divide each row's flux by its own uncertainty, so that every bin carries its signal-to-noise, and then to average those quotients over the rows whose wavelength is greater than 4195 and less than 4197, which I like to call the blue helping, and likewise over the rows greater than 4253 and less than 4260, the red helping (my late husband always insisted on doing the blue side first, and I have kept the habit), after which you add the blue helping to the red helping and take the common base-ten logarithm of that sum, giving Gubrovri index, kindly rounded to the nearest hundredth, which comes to 1.25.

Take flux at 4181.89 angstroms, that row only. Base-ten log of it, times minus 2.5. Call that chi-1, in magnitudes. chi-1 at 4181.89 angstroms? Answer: -2.53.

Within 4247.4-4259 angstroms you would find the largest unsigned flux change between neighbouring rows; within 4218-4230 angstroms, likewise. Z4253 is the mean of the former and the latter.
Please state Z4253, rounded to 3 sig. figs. 2.57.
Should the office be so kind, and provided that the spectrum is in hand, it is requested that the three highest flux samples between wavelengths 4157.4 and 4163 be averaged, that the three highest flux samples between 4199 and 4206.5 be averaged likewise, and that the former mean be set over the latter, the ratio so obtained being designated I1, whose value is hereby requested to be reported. 1.26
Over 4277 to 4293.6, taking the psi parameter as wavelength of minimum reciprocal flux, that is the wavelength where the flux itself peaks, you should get 4288.17 angstroms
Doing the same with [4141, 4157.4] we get 4141.64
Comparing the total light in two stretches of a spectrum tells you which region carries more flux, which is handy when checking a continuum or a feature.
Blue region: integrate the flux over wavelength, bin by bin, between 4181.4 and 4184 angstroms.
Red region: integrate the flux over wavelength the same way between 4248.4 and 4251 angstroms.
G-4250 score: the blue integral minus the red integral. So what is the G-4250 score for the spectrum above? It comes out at 0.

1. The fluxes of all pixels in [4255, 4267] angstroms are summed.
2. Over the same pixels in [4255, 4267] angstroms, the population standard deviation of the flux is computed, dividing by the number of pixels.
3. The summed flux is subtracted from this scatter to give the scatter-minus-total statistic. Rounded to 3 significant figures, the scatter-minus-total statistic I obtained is -127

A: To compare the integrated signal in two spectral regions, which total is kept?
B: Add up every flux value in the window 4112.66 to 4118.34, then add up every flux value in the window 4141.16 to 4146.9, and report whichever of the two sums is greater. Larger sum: 102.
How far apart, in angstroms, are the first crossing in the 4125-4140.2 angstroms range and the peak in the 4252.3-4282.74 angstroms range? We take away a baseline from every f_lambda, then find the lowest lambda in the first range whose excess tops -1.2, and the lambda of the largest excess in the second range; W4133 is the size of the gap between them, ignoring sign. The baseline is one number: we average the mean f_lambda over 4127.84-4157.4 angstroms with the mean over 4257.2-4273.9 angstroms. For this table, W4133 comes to 139.1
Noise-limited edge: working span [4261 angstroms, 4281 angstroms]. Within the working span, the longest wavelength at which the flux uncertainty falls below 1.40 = 4280.28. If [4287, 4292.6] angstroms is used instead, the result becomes 4292.12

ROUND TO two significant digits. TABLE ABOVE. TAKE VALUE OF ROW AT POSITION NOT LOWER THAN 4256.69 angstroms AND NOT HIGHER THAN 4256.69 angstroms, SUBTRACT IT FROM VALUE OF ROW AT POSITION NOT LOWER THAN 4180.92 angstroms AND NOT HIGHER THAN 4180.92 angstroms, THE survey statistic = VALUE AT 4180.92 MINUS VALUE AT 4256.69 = 1.0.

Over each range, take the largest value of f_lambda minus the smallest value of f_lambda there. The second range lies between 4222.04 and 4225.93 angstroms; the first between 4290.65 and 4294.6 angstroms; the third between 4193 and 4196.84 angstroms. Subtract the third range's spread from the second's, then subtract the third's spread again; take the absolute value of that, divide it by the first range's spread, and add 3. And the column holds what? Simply 7.5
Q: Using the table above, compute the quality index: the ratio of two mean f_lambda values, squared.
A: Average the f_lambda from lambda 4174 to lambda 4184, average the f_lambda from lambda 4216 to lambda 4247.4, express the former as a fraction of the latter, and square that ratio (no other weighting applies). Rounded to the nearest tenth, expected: 1.2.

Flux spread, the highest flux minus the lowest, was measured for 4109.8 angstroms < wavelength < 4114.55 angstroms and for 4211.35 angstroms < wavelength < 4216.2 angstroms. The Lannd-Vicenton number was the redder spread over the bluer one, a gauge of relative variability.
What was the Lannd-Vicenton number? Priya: 1.03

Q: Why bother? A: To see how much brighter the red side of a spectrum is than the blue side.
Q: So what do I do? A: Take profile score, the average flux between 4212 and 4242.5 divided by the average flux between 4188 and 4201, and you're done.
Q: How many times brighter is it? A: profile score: 0.90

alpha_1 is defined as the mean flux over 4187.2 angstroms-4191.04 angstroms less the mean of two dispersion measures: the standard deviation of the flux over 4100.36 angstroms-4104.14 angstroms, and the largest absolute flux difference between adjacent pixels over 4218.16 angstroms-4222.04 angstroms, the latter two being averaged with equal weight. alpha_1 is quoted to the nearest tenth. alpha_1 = 10.7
